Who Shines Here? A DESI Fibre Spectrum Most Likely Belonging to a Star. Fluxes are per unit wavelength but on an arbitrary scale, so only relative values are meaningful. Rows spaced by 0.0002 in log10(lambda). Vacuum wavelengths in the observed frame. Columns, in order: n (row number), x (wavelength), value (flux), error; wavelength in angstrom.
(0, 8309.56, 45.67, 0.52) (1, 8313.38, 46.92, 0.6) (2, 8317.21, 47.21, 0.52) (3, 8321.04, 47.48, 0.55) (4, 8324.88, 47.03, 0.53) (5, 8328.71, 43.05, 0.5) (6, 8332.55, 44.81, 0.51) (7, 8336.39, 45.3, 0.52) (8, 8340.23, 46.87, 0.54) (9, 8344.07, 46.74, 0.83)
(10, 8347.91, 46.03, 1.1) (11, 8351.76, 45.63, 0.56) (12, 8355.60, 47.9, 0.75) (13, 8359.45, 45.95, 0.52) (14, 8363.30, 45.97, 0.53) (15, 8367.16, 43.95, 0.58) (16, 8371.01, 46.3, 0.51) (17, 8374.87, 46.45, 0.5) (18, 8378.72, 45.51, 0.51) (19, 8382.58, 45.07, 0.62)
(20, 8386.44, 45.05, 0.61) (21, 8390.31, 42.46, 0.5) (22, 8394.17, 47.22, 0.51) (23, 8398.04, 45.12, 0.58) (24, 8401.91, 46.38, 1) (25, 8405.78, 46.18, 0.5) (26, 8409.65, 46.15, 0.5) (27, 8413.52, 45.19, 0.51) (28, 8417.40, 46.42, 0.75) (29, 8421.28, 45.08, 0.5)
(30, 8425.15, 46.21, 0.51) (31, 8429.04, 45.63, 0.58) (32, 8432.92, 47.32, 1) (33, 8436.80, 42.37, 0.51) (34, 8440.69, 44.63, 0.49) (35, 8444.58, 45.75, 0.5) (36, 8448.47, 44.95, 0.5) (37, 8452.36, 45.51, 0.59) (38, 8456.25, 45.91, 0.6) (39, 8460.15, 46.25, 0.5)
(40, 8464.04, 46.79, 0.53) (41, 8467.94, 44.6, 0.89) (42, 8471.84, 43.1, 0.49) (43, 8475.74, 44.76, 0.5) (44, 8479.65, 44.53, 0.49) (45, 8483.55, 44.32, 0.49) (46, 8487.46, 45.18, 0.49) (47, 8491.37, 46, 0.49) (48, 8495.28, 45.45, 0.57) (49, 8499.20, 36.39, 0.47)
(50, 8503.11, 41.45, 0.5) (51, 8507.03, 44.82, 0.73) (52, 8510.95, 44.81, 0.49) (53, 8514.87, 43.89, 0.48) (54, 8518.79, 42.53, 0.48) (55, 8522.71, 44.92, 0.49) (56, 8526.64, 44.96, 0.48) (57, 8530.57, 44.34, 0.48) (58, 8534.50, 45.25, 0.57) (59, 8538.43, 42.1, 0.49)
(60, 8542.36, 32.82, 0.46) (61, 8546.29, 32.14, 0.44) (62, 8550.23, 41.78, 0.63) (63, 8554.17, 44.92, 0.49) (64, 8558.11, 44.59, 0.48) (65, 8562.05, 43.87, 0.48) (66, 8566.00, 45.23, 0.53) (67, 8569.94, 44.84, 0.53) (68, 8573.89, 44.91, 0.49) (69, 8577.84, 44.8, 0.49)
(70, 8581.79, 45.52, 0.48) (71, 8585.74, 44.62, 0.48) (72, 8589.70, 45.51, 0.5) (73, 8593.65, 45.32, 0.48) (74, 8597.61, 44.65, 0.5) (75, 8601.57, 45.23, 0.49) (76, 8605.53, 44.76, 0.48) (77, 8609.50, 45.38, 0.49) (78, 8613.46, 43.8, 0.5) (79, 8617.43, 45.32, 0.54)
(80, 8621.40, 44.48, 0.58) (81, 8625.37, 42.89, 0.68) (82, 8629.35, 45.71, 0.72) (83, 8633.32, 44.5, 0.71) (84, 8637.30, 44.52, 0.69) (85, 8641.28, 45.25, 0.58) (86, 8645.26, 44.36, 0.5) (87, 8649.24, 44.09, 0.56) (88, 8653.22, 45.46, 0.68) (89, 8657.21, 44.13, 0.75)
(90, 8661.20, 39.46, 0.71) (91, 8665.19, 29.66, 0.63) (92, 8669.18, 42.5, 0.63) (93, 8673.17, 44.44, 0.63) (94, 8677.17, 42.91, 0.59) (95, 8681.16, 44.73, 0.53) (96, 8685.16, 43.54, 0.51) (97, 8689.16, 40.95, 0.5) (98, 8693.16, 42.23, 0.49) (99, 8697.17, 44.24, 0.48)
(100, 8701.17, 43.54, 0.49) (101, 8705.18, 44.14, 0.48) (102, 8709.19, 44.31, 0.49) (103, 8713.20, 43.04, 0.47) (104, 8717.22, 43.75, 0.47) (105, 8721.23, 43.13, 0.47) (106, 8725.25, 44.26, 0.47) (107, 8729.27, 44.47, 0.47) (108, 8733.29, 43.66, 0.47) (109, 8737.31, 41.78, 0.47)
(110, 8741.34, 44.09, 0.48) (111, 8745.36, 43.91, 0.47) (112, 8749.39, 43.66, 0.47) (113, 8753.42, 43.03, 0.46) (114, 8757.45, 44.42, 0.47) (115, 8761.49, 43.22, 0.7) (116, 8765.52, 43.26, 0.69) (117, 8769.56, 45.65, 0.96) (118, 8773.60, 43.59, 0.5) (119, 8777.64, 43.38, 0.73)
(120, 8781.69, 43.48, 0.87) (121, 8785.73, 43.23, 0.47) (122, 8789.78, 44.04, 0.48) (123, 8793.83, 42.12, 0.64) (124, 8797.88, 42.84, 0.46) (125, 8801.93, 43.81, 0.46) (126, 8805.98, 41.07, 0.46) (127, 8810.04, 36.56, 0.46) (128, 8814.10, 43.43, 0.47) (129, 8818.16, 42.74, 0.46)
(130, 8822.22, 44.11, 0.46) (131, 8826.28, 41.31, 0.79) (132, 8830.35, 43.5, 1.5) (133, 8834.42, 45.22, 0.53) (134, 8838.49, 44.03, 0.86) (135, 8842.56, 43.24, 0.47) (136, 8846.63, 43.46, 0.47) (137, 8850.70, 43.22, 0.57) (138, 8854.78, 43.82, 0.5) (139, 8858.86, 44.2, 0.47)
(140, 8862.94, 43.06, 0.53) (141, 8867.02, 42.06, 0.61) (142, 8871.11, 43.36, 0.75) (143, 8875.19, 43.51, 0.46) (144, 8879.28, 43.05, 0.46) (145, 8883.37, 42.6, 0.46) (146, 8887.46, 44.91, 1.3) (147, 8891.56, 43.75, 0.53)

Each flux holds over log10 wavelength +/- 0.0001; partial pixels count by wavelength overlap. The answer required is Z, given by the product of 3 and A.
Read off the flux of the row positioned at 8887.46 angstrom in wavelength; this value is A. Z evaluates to 135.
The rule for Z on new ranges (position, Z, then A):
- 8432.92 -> 142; 47.32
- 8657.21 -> 132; 44.13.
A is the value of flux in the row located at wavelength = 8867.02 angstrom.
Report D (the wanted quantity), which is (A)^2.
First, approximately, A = 42.06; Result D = 1769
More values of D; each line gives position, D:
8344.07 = 2185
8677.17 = 1841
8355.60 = 2294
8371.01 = 2144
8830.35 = 1892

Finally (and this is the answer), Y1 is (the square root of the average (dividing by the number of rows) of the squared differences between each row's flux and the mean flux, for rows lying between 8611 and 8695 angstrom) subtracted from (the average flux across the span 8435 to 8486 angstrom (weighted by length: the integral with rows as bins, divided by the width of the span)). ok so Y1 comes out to 41.5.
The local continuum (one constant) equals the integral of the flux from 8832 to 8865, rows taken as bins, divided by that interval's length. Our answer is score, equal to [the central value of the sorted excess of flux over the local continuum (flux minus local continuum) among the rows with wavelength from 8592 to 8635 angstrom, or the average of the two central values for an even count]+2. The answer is 3.0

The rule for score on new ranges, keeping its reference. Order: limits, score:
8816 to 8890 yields 1.6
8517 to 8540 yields 2.8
